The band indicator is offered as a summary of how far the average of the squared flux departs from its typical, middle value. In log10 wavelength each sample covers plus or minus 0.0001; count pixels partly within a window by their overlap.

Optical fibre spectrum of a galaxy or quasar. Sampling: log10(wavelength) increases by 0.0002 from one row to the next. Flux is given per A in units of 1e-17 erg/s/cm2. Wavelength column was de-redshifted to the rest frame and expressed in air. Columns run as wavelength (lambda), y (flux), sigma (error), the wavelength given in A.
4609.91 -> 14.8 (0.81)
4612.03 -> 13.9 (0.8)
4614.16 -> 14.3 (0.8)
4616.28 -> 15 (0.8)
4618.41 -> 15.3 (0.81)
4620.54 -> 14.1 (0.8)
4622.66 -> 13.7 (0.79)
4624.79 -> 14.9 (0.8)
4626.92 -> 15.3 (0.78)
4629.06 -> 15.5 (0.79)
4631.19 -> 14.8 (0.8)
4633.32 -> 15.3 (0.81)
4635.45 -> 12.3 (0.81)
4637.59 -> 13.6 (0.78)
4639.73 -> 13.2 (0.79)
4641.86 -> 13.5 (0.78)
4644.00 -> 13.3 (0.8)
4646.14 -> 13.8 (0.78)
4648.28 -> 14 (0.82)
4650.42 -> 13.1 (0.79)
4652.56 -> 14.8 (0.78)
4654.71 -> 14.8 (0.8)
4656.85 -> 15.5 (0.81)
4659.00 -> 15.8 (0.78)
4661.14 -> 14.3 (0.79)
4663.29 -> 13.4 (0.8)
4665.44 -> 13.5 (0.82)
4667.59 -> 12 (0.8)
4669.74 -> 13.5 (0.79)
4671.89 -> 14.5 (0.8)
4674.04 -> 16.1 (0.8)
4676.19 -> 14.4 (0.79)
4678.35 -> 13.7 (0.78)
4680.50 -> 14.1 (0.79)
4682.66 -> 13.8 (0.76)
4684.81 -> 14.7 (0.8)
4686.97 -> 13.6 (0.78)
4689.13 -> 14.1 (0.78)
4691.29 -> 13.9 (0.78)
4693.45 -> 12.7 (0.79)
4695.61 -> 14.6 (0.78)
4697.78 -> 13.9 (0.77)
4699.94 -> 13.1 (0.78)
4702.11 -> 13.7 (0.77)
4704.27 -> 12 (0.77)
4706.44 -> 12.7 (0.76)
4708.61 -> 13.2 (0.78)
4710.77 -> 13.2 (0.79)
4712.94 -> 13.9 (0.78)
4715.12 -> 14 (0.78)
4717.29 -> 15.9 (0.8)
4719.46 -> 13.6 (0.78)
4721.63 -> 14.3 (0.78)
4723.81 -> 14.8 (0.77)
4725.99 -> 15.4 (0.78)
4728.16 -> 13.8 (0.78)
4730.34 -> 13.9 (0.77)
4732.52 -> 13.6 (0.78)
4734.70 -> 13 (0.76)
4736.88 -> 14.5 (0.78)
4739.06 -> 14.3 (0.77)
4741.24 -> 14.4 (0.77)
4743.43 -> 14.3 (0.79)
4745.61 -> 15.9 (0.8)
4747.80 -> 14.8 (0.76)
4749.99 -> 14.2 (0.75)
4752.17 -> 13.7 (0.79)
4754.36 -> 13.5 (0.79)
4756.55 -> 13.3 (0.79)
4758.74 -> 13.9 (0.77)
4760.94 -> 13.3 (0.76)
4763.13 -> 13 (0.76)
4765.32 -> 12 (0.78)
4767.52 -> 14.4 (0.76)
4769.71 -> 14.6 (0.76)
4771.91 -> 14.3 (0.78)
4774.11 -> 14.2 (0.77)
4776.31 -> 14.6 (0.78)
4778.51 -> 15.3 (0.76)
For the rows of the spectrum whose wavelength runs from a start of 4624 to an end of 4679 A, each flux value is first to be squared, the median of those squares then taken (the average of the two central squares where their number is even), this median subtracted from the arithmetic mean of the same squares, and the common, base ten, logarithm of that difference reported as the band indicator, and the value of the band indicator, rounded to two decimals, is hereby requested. 0.33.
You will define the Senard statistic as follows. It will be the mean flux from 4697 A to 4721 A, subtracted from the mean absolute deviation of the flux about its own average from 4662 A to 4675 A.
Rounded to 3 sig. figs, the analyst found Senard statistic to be -12.6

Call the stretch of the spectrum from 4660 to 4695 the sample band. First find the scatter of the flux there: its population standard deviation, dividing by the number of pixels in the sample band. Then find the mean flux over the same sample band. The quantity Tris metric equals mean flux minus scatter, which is 13.0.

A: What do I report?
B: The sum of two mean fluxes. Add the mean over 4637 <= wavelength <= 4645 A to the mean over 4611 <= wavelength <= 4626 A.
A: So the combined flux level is 27.9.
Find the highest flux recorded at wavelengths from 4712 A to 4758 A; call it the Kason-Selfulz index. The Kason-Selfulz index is 15.9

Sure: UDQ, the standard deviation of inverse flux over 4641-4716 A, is 0.0047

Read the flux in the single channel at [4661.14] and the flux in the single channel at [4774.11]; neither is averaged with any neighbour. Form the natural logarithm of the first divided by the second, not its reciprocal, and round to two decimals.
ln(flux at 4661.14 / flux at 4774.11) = 0.01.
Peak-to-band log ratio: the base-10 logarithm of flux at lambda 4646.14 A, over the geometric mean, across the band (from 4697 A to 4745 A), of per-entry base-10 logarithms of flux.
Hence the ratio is 1.00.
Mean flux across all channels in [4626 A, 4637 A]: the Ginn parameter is 14.6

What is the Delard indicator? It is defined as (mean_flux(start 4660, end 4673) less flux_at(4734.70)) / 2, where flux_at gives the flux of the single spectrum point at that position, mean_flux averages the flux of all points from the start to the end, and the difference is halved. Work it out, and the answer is 0.3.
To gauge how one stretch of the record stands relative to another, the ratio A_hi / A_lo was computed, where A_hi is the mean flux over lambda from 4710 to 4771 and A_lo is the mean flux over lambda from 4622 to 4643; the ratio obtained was 0.989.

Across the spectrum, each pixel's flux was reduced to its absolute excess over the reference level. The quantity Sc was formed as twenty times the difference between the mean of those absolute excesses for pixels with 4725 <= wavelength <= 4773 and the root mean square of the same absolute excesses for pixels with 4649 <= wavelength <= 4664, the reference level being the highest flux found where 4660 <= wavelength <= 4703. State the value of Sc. 5.4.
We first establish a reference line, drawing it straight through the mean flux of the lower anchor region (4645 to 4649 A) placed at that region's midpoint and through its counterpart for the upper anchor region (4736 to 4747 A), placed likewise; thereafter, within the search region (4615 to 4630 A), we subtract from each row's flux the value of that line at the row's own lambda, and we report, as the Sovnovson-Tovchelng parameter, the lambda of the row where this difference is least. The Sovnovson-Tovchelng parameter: 4622.66 A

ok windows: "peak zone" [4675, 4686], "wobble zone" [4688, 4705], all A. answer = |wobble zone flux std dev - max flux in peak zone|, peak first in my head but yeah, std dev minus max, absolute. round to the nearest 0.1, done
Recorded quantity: 13.9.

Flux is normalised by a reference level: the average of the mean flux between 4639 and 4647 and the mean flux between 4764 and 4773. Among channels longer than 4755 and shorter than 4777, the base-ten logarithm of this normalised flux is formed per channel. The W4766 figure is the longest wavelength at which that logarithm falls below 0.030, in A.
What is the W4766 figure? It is 4776.31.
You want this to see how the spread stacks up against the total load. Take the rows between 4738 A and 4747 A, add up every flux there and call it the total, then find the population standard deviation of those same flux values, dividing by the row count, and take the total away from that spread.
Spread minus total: -58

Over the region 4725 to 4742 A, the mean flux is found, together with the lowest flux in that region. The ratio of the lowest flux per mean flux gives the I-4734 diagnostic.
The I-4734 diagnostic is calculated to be 0.92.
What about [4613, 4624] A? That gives 0.95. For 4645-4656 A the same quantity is 0.93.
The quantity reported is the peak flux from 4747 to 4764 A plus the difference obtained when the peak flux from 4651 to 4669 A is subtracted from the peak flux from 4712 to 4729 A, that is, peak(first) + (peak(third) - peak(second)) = 14.9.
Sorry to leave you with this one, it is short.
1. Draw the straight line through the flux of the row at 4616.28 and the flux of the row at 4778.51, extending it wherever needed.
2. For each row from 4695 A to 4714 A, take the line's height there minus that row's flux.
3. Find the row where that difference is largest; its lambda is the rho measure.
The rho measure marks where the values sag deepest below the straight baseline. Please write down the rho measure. 4704.27 A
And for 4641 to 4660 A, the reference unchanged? 4650.42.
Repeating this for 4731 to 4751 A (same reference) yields 4734.70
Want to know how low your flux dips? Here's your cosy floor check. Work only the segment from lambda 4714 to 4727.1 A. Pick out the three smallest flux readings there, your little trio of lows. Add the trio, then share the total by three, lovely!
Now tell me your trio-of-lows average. 14.0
